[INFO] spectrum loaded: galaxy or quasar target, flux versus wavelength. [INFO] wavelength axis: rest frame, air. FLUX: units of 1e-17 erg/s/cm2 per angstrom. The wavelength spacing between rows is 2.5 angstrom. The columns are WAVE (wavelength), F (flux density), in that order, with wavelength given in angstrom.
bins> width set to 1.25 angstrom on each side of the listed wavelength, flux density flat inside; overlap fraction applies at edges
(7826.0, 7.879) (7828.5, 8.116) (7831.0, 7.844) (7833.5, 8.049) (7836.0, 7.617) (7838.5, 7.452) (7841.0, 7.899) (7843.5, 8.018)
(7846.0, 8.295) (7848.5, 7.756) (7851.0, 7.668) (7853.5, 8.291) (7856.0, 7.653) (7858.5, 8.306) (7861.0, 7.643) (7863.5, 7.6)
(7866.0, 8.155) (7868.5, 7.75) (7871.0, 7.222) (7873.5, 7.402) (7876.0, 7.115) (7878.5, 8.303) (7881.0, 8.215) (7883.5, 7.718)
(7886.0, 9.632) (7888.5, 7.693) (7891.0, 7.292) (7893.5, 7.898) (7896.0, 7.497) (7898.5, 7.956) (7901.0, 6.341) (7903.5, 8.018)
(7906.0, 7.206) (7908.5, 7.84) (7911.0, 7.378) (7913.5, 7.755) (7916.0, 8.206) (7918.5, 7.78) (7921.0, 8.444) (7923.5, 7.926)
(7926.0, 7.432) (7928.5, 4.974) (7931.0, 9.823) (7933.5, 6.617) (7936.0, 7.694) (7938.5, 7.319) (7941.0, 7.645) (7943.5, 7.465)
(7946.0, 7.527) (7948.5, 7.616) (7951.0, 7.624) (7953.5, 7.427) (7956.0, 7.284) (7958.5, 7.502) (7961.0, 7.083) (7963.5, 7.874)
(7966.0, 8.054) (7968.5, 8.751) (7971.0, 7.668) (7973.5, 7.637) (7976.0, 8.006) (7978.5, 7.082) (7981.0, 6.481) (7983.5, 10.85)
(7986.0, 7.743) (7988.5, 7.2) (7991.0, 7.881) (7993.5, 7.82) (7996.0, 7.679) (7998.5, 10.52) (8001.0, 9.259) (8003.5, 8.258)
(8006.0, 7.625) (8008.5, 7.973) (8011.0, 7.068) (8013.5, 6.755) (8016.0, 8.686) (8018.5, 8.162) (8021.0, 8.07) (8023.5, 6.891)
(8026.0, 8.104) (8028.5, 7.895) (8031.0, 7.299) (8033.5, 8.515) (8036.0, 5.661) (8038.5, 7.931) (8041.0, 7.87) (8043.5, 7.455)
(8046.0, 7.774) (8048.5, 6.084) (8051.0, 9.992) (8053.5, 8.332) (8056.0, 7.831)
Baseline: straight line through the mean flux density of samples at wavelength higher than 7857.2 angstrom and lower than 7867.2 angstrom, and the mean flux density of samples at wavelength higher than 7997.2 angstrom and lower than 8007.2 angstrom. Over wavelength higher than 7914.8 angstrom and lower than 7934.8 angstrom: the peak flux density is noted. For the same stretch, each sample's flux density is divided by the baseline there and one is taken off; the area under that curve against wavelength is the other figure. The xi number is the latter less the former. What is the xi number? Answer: -12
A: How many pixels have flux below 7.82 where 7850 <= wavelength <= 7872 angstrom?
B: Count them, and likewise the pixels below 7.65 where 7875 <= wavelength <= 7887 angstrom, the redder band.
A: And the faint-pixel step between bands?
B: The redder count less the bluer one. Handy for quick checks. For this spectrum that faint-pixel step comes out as -5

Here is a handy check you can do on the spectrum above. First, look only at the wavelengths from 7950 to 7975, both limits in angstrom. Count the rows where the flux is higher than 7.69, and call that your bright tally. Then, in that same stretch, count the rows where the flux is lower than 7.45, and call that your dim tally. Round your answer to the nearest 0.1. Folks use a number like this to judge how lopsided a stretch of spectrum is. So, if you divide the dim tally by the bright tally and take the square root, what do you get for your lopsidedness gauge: 1.0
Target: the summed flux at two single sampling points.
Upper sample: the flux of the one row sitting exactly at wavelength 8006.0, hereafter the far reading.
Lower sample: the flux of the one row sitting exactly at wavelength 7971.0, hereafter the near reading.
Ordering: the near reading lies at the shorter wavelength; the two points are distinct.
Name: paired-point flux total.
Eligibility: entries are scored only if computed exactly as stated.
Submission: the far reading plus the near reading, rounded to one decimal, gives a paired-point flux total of 15.3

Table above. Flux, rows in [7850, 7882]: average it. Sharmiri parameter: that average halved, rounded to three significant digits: 3.90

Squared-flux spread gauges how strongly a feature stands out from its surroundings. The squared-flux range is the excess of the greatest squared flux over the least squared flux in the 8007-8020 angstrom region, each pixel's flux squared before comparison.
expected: 30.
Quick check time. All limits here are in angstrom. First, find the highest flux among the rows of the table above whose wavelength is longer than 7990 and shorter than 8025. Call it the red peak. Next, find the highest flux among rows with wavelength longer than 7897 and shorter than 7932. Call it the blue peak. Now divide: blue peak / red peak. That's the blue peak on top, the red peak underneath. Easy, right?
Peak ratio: 0.93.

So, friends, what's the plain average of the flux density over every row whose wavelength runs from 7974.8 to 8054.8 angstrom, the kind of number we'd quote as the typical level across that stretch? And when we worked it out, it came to 7.90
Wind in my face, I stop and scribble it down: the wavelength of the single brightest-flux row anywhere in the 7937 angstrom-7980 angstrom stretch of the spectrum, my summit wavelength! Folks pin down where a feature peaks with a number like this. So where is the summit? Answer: 7968.5 angstrom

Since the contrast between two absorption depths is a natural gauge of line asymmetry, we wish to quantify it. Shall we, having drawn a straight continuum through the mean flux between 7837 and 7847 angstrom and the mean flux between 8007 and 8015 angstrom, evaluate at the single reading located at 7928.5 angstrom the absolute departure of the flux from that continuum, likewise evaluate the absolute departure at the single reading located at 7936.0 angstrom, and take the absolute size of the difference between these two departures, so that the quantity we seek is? 2.5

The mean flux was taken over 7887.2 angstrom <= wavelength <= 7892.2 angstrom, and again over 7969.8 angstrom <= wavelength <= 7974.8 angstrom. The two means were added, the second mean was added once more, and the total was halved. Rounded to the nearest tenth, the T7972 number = 11.4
